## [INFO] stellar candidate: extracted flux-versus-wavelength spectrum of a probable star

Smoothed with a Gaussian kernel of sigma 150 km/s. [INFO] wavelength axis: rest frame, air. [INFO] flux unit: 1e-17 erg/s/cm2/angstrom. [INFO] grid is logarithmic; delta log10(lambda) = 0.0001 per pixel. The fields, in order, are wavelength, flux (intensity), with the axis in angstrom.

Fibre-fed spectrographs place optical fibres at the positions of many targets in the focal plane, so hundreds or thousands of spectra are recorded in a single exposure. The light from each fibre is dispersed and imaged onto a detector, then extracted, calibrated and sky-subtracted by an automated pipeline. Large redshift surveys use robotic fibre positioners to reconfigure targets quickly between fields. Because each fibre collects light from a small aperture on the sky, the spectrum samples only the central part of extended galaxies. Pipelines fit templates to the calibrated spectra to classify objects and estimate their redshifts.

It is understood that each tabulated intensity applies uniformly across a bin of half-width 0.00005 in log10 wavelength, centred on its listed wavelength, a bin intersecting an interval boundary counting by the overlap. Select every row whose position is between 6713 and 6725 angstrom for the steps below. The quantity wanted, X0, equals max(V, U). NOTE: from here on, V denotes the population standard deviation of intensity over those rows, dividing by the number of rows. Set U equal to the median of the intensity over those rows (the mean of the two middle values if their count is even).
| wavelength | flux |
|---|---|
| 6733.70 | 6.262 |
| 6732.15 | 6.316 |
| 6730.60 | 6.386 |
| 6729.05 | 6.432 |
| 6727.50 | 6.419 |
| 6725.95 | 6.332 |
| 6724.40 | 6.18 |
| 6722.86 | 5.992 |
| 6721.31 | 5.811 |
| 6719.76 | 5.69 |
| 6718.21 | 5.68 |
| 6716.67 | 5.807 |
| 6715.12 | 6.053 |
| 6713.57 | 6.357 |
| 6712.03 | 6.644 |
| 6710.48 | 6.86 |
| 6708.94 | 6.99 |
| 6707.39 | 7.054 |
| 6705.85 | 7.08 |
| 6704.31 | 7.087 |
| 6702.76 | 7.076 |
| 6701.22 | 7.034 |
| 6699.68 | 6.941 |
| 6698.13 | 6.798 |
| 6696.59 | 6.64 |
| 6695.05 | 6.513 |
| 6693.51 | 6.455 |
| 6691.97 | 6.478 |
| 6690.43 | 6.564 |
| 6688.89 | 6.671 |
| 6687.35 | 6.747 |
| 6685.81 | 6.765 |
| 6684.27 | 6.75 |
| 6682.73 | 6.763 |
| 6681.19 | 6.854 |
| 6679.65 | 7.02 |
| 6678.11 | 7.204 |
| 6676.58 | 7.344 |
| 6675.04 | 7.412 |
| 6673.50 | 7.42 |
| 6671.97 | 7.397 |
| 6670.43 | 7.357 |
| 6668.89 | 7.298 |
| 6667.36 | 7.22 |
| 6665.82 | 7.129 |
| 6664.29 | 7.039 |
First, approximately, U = 5.90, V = 0.23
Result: 5.9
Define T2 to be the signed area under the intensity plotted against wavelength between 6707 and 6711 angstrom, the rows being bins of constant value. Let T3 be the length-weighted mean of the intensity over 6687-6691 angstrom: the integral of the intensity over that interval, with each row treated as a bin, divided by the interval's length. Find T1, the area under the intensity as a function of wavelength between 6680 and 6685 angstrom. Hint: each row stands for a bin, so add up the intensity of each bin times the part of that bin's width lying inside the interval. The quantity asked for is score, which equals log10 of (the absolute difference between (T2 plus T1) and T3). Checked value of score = 1.74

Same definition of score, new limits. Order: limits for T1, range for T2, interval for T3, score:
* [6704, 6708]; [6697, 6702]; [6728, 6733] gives 1.75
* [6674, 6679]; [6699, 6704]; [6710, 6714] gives 1.81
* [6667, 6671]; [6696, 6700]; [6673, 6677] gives 1.69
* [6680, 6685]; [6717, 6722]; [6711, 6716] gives 1.75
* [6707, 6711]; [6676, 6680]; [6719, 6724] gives 1.71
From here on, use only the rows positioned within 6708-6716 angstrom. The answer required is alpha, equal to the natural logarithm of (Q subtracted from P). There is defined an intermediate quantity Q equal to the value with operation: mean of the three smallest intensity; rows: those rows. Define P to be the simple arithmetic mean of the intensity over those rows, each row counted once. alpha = -1.5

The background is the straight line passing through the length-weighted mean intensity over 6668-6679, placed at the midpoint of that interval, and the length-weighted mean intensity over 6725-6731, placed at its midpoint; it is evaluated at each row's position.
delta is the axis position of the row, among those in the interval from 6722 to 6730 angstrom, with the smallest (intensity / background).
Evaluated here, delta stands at 6722.86 angstrom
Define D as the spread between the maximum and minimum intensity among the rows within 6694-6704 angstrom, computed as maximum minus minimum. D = 0.56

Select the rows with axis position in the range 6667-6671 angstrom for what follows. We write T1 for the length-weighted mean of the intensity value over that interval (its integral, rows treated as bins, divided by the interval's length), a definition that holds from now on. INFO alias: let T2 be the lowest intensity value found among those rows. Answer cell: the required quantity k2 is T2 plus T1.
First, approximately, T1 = 7.30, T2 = 7.22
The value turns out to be 14.5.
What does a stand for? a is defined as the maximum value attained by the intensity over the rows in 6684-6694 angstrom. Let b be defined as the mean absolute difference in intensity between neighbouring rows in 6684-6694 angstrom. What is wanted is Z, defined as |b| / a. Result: 0.008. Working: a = 6.765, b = 0.05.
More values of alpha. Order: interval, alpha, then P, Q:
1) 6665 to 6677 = -2.2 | 7.3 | 7.2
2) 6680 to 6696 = -1.7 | 6.7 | 6.5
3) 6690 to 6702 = -1.6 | 6.7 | 6.5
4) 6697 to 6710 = -2.3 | 7.0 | 6.9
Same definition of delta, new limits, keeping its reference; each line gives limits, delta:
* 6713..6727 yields 6718.21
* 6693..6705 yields 6693.51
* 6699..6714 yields 6713.57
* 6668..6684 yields 6682.73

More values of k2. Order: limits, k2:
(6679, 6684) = 13.6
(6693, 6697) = 13.0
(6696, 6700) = 13.4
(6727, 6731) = 12.8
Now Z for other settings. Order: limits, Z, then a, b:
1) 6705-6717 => 0.026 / 7.08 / 0.18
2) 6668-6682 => 0.012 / 7.42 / 0.09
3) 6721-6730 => 0.019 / 6.432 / 0.12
